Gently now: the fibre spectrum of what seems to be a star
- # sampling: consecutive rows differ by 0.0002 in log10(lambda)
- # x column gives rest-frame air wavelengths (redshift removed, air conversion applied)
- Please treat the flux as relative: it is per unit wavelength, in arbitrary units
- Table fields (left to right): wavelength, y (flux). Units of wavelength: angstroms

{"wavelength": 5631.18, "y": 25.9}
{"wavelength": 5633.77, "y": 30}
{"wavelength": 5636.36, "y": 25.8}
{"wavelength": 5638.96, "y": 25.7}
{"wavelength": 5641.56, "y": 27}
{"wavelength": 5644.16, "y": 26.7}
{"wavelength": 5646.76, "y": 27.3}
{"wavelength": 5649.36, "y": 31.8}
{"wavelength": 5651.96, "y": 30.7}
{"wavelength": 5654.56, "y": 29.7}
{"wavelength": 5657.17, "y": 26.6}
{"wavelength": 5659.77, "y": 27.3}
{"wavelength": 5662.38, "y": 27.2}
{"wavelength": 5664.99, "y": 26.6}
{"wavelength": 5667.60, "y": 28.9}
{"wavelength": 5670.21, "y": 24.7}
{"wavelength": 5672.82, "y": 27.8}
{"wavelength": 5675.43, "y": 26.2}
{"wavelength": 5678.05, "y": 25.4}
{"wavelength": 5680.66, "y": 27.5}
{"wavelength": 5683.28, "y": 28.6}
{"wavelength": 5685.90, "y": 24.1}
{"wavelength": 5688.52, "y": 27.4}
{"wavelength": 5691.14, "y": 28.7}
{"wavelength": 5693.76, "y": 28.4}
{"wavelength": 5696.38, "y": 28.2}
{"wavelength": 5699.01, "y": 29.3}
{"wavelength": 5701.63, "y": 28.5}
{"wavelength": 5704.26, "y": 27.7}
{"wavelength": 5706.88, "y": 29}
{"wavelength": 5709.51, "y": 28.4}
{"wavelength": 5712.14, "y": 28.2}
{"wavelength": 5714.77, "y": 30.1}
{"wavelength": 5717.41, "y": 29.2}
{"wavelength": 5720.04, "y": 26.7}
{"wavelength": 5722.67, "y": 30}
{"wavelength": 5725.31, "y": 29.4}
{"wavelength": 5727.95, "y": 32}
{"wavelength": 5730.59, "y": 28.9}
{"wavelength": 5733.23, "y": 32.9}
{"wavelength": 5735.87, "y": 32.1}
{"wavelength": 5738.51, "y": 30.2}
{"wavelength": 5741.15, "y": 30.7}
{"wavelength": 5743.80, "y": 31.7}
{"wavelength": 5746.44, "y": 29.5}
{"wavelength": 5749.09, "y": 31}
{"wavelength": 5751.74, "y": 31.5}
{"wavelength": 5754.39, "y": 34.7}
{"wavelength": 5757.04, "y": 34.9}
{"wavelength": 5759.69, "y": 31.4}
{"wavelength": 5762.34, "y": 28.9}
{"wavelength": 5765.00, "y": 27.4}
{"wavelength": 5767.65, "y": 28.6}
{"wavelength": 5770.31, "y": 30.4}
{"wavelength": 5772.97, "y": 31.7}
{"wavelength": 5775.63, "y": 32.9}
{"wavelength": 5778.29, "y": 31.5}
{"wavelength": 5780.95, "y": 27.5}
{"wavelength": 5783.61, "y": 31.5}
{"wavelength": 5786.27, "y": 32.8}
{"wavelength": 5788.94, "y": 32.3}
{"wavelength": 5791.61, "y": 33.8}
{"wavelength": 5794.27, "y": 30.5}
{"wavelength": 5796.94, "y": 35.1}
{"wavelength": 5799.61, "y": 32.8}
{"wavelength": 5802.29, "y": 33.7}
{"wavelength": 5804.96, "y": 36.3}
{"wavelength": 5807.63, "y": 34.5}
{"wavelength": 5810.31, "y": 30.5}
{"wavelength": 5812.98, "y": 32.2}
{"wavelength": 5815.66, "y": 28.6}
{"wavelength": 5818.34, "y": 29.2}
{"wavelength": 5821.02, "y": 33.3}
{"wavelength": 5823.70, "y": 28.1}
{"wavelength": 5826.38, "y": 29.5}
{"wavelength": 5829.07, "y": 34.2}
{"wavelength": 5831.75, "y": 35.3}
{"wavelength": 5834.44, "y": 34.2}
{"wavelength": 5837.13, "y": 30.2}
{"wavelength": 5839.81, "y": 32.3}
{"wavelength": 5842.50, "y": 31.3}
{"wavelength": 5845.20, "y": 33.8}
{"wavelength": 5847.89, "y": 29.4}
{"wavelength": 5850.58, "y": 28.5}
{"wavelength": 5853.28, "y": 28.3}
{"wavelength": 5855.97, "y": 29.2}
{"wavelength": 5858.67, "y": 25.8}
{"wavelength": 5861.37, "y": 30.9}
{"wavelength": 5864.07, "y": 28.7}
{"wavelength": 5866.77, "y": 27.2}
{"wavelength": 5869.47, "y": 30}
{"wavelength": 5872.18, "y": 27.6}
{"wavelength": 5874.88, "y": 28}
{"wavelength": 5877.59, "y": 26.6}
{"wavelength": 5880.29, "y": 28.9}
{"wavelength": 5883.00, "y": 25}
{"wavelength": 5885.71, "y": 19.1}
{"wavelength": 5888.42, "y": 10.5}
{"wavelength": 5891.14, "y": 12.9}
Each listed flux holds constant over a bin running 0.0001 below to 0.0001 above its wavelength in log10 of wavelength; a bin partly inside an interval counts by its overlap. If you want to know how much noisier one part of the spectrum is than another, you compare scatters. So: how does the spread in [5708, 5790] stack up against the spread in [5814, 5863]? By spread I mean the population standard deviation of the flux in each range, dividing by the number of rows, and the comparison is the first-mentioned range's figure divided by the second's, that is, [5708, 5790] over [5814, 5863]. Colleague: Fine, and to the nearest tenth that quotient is 0.8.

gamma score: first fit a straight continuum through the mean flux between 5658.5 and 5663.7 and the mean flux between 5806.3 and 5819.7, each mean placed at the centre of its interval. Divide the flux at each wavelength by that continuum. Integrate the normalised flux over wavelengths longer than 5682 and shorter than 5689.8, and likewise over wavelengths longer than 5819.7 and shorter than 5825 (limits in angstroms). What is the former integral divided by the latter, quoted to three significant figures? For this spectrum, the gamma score 1.43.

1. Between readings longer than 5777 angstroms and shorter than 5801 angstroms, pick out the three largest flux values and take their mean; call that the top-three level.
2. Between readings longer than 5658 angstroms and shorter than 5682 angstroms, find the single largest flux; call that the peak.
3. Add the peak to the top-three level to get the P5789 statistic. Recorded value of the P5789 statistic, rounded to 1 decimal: 62.8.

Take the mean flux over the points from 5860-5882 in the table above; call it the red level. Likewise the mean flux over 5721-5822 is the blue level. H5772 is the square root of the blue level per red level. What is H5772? 1.05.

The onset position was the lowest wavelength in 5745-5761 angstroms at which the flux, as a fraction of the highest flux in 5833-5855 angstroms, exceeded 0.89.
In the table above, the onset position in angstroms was 5749.09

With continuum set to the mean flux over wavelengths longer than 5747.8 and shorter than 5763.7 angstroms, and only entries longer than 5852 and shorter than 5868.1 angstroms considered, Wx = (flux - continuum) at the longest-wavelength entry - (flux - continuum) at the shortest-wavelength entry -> -1.1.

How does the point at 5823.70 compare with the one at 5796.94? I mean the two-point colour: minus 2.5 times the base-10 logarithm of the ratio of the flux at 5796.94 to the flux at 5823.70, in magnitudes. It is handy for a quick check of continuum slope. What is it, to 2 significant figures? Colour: -0.24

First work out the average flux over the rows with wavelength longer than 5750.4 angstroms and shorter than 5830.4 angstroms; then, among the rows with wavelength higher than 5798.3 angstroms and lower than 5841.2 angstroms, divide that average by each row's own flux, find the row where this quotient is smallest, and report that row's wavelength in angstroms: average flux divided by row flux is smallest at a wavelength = 5804.96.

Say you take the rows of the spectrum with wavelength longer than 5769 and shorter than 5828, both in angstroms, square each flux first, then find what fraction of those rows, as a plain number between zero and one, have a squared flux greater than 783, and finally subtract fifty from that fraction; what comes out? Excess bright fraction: -49.0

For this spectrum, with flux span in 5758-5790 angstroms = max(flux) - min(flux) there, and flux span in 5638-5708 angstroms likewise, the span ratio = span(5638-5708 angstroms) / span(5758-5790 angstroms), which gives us 1.4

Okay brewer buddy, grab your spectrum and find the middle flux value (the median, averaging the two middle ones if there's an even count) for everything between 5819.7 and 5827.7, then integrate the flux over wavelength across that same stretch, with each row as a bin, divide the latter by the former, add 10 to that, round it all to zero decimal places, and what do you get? 18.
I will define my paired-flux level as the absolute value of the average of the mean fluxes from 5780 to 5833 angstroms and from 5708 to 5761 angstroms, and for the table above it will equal 31.4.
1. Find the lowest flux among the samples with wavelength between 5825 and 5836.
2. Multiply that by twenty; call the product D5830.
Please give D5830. 590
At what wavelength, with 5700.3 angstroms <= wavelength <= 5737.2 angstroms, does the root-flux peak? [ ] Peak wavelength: 5733.23 angstroms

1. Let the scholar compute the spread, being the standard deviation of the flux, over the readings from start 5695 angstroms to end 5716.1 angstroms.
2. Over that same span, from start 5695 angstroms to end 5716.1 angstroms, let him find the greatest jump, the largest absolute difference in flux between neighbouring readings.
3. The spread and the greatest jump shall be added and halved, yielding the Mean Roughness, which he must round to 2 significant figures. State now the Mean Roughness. 1.3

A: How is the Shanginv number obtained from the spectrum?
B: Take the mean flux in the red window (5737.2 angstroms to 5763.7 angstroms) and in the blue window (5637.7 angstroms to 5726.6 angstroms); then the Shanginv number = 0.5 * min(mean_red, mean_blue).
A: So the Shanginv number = 14.0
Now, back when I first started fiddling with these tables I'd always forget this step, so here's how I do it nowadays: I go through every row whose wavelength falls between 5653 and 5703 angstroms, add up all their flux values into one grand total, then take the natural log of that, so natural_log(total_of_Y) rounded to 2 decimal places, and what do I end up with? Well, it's 6.26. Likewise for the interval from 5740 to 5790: 6.38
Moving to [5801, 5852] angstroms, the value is 6.41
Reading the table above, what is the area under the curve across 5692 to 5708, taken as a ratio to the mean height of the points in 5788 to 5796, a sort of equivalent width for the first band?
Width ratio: 14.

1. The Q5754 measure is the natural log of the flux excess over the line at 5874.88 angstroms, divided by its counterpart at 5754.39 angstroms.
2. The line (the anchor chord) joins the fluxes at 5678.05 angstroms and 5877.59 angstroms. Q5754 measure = -1.8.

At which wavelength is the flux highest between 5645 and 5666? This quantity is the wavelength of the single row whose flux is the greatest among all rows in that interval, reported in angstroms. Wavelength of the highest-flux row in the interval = 5649.36 angstroms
